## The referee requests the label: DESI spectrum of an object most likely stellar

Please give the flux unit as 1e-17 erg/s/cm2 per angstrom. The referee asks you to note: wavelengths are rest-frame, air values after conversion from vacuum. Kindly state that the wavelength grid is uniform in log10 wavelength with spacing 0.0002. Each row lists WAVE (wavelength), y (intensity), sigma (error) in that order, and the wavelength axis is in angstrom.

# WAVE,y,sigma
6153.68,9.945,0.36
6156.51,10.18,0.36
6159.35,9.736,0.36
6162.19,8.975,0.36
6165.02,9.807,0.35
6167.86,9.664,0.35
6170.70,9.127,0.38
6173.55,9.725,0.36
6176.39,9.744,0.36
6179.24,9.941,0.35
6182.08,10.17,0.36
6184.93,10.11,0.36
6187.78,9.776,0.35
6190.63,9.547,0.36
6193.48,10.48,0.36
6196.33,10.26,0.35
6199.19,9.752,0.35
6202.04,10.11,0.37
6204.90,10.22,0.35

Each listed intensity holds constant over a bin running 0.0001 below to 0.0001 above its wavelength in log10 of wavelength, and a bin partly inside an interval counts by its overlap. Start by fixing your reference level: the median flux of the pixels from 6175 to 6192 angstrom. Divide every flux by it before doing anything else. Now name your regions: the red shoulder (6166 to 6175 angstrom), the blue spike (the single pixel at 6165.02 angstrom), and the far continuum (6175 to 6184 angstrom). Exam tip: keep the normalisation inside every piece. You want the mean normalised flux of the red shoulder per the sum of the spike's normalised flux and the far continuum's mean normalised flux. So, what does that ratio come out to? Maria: 0.481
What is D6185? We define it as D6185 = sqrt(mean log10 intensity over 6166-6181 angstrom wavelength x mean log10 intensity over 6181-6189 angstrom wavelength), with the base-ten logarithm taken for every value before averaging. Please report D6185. 0.99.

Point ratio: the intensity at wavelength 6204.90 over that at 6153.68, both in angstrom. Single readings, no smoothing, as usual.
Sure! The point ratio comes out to 1.03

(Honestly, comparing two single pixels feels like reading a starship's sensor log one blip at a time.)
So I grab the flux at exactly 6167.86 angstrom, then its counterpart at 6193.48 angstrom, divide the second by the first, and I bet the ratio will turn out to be 1.08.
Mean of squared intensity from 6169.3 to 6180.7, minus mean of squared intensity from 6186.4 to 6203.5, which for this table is -6.9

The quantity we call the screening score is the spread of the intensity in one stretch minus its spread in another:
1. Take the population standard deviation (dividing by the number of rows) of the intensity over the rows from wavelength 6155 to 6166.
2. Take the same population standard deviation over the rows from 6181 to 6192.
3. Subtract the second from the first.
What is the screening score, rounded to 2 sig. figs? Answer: 0.18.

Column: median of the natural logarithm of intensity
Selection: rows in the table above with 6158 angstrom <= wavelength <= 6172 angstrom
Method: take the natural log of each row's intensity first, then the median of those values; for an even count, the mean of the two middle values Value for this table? 2.27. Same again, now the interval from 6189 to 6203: 2.31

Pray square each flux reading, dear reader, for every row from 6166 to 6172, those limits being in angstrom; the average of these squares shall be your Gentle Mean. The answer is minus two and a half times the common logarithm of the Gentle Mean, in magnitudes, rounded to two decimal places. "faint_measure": -4.87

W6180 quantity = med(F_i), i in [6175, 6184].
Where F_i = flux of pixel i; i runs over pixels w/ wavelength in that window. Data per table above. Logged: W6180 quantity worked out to 9.94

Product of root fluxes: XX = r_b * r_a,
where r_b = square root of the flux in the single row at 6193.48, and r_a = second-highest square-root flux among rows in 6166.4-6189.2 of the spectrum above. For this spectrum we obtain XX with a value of 10.3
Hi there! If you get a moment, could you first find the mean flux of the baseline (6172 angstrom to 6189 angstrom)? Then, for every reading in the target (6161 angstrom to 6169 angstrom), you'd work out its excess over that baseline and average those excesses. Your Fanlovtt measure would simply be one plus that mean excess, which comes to 0.6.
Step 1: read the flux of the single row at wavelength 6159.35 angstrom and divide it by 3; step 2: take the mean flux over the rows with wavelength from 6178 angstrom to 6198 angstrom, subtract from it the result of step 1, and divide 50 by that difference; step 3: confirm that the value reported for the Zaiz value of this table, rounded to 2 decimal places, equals 7.36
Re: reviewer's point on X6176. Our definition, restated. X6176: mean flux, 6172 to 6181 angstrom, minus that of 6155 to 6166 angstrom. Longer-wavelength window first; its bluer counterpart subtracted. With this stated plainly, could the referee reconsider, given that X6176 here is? 0.13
